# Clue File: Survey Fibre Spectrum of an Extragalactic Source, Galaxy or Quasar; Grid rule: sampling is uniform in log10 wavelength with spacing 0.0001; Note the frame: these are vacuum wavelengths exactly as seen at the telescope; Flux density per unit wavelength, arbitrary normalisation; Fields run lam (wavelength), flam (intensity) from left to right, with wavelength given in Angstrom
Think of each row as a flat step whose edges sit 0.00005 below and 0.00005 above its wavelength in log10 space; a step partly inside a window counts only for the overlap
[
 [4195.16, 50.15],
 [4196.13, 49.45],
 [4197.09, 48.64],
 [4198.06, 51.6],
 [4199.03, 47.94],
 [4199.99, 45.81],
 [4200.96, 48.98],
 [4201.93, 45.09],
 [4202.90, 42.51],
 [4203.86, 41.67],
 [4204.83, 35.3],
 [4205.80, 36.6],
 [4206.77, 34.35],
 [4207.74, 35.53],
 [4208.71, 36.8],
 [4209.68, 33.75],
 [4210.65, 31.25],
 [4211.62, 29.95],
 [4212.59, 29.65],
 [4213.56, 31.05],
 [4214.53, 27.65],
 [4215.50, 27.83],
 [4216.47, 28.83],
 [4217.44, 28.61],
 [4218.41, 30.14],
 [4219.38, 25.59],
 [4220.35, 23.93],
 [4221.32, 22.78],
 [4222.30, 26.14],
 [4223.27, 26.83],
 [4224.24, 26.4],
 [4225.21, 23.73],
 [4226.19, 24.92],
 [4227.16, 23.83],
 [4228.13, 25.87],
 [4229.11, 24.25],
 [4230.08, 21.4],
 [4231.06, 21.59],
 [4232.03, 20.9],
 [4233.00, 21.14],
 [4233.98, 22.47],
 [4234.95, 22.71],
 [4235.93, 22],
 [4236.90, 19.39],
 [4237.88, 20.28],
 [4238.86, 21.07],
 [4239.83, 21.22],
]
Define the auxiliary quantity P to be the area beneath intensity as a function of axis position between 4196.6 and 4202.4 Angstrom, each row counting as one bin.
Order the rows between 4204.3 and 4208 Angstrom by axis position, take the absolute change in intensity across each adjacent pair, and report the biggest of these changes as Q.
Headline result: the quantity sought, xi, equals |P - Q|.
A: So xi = 276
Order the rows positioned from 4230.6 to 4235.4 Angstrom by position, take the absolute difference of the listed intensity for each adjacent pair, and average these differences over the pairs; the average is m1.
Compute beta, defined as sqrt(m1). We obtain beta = 0.79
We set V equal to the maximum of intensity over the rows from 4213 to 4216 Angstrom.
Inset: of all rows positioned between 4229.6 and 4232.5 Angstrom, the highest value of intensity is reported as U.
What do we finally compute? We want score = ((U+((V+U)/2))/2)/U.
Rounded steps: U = 21.59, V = 31.05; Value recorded 1.11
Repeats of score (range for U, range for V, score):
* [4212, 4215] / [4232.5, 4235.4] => 0.93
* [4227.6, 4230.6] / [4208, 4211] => 1.11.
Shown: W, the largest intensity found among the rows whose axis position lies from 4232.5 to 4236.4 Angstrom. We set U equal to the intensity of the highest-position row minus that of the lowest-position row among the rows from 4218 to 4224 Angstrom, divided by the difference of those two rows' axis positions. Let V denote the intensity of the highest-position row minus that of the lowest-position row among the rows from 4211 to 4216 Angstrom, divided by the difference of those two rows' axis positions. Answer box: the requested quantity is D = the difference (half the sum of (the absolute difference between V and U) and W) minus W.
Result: -11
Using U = -0.68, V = -0.5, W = 22.71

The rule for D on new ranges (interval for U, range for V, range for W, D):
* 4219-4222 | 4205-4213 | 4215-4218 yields -14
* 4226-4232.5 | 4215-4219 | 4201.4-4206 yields -22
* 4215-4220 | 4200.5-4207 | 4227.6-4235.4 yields -12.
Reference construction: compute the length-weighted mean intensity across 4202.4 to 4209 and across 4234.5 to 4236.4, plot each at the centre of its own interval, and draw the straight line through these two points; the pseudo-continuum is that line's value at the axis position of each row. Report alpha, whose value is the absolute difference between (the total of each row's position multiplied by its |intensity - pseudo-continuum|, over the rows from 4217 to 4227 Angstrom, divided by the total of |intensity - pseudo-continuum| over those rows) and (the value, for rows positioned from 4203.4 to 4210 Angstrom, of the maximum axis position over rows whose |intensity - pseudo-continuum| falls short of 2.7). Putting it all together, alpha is 11.8 Angstrom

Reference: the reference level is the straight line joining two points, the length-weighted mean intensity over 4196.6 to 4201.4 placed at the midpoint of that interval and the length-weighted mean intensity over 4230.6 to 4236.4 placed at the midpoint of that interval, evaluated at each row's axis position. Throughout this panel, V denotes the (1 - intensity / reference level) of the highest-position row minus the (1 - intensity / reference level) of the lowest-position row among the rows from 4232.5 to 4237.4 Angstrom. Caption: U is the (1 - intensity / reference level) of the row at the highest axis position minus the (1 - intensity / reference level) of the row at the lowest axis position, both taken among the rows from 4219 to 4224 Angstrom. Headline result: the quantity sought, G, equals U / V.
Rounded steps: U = -0.12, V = -0.06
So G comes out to 2.0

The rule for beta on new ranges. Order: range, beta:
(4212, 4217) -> 1.22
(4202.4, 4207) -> 1.64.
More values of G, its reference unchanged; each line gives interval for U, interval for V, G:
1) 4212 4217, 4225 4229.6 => 0.4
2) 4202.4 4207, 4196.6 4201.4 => -1.8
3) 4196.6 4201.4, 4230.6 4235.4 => 0.4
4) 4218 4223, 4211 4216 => -7.3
